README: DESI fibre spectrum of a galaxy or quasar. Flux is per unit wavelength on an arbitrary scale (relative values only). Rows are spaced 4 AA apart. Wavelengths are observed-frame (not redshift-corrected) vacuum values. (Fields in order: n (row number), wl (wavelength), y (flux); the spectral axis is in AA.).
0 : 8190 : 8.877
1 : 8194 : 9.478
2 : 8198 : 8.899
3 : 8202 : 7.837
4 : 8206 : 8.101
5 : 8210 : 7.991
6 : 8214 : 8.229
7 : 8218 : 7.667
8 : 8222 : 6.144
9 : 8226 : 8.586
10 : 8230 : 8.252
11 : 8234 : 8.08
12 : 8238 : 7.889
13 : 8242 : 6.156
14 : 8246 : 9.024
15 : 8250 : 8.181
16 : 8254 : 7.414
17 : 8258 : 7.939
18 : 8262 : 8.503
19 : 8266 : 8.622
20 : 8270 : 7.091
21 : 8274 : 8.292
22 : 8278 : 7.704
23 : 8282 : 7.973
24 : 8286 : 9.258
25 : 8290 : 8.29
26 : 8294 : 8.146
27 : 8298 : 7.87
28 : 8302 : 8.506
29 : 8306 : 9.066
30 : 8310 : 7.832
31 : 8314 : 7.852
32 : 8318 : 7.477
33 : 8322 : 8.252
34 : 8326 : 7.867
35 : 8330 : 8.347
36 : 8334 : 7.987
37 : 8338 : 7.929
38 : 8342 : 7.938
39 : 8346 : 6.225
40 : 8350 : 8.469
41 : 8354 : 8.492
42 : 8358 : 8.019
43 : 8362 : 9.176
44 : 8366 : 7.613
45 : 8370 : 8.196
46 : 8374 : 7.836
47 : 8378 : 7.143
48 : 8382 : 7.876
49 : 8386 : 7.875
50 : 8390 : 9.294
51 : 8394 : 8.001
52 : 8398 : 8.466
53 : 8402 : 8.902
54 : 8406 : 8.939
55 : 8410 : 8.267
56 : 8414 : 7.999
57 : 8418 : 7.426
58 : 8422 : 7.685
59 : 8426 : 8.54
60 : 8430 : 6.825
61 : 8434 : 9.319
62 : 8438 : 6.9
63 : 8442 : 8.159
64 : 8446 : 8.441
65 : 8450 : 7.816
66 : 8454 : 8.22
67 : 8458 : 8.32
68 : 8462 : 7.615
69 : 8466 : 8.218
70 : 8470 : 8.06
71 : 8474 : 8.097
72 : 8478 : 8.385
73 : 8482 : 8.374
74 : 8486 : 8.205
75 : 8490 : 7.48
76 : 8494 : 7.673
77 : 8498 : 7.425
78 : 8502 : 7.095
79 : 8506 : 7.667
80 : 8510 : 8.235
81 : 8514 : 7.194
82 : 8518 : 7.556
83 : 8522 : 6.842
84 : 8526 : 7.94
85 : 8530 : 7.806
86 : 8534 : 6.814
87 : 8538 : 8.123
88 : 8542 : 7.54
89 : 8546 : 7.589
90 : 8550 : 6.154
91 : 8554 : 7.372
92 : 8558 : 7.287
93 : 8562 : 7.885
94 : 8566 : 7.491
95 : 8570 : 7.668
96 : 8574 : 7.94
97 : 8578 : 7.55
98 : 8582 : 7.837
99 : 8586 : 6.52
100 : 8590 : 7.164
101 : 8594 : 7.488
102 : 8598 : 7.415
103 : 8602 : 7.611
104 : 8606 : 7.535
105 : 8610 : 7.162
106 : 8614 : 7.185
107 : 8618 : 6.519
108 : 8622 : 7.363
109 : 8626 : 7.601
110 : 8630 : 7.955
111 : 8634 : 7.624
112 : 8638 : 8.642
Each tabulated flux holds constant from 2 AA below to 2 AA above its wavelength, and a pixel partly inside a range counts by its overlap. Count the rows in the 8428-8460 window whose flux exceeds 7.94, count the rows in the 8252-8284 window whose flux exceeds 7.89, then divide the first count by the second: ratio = 1.0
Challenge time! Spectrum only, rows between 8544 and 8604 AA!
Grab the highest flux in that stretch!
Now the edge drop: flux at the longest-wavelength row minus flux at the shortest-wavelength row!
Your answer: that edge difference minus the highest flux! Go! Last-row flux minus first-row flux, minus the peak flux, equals -7.9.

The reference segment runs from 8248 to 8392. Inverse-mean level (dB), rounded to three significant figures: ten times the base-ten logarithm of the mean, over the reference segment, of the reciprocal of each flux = -9.04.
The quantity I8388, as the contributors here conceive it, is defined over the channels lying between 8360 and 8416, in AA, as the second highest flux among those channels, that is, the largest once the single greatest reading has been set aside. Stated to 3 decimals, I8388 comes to 9.176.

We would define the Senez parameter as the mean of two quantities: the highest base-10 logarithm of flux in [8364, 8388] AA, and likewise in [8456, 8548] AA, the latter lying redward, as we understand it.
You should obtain 0.919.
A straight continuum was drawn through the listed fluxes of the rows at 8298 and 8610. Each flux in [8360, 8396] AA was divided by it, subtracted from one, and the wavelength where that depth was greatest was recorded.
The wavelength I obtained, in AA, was 8378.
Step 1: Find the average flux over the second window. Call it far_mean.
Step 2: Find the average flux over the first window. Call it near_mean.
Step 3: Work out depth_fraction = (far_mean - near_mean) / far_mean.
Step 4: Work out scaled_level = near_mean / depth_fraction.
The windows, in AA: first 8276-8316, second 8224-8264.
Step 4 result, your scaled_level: -267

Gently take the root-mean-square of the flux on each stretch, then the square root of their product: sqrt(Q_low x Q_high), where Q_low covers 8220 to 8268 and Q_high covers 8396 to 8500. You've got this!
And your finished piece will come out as 8.02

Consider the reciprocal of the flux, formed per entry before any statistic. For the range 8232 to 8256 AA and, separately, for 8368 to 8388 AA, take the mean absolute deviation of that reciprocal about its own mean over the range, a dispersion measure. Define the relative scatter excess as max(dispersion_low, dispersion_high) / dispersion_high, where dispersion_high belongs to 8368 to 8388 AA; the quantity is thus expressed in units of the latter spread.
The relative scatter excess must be 2.7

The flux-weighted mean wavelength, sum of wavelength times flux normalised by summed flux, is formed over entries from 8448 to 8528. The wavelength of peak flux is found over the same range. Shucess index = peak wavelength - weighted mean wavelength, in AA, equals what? -9.3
